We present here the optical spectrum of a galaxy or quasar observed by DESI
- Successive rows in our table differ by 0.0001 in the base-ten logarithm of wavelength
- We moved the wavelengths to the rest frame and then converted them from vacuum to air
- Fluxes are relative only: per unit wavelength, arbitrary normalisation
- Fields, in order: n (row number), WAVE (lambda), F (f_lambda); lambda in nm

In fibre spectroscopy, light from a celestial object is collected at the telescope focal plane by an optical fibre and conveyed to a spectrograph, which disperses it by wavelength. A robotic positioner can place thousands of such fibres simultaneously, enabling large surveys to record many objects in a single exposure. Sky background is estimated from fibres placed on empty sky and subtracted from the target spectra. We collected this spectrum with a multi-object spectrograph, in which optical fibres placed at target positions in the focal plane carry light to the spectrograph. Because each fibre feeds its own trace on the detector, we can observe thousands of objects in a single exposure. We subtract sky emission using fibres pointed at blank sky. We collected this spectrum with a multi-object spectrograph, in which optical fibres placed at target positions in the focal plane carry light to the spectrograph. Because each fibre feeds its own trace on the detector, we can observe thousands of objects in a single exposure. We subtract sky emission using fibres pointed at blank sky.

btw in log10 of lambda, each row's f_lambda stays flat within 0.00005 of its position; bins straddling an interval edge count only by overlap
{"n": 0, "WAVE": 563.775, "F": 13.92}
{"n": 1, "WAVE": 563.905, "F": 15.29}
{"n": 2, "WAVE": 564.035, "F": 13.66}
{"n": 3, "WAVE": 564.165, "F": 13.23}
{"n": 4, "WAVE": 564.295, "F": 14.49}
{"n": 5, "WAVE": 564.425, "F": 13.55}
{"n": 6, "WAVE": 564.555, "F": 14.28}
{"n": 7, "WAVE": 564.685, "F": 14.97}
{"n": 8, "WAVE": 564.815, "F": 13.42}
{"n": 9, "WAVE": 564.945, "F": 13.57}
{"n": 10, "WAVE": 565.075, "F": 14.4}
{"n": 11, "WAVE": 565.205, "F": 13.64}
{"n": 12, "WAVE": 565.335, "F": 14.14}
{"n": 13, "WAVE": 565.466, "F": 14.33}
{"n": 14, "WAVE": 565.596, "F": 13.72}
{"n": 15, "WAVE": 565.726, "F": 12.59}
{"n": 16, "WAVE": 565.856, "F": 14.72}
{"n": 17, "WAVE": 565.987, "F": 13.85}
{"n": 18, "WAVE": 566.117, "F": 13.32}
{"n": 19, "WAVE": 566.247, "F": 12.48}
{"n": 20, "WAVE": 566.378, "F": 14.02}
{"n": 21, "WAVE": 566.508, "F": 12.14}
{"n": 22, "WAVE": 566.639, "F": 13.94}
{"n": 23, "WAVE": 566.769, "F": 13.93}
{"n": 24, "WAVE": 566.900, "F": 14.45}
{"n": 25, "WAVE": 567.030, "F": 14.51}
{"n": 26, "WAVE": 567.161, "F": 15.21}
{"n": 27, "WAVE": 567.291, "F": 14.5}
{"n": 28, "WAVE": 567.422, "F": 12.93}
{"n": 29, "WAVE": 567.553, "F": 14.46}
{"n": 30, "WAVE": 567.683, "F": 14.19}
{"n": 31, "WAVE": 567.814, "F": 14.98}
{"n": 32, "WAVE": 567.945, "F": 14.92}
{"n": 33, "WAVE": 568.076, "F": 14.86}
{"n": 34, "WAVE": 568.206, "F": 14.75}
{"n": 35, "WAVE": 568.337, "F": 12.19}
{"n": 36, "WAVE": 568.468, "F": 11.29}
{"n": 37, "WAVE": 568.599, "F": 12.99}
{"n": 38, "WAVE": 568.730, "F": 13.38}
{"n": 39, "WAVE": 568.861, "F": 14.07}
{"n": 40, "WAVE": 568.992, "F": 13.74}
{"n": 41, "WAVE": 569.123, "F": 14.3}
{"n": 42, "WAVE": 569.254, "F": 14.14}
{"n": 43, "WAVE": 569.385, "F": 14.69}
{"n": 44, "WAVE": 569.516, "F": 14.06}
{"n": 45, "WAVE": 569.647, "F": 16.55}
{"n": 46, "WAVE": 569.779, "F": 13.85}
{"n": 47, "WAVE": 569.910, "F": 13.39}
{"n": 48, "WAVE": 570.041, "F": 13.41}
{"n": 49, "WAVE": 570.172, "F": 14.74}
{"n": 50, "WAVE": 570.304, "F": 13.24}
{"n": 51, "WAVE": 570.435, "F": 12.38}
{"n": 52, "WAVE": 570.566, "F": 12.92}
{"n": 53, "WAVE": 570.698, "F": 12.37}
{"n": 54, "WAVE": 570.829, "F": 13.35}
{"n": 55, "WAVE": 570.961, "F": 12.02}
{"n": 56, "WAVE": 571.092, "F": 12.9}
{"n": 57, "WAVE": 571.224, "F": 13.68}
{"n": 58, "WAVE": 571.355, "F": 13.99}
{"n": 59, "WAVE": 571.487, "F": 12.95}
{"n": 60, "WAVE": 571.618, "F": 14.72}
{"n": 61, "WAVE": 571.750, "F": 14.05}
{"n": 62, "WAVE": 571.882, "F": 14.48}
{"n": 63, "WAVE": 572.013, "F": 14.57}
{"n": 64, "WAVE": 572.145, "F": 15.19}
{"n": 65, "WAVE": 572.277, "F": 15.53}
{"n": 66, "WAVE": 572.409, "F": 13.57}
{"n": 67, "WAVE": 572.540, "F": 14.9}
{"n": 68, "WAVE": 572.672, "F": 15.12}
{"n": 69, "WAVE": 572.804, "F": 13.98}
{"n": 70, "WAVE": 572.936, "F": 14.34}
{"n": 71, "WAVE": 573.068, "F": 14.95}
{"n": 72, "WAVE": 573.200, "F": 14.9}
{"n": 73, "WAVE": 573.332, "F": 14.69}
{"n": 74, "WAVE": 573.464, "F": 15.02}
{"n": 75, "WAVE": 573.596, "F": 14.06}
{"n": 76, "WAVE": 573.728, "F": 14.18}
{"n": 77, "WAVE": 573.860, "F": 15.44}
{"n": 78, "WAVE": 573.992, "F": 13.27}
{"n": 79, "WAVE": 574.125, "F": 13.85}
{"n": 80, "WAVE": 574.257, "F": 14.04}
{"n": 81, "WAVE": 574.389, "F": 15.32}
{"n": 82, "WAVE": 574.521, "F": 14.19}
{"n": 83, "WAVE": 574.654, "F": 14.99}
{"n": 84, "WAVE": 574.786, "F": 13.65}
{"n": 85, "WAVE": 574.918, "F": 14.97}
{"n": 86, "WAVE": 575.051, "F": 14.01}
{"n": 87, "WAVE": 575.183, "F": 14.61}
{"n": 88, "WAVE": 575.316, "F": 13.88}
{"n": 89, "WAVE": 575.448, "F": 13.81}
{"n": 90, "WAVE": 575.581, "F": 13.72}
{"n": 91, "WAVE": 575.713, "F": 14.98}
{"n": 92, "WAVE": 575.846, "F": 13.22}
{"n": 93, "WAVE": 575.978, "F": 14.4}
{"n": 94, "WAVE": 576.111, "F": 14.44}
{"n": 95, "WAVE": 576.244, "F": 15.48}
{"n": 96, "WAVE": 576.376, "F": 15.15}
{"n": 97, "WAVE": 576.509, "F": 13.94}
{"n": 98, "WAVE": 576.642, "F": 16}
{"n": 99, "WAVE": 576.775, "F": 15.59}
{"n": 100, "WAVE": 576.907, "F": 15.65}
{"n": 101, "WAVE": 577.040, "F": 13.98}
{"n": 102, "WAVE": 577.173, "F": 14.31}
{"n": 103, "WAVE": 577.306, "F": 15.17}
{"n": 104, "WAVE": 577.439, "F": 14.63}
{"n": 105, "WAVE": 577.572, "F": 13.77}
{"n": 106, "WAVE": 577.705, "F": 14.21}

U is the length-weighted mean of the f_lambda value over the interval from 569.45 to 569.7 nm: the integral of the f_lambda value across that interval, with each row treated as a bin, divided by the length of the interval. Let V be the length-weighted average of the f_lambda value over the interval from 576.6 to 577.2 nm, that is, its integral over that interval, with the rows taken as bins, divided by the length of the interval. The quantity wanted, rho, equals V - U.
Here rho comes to -0.1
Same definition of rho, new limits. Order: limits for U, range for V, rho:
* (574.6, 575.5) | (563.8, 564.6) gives -0.2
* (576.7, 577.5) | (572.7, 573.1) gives -0.5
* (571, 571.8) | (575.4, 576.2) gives 0.5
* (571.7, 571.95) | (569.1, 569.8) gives 0.4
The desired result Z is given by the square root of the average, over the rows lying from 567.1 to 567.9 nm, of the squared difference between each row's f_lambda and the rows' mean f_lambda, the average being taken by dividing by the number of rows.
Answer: 0.73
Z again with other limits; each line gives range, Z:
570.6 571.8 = 0.81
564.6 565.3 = 0.59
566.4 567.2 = 0.95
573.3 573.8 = 0.39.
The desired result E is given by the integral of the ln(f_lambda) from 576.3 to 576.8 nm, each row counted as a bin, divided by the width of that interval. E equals 2.72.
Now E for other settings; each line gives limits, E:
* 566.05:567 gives 2.60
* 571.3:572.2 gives 2.66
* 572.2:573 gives 2.68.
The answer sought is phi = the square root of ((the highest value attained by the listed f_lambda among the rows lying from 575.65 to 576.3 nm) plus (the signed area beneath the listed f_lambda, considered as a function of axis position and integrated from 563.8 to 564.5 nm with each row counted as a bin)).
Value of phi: 5.03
